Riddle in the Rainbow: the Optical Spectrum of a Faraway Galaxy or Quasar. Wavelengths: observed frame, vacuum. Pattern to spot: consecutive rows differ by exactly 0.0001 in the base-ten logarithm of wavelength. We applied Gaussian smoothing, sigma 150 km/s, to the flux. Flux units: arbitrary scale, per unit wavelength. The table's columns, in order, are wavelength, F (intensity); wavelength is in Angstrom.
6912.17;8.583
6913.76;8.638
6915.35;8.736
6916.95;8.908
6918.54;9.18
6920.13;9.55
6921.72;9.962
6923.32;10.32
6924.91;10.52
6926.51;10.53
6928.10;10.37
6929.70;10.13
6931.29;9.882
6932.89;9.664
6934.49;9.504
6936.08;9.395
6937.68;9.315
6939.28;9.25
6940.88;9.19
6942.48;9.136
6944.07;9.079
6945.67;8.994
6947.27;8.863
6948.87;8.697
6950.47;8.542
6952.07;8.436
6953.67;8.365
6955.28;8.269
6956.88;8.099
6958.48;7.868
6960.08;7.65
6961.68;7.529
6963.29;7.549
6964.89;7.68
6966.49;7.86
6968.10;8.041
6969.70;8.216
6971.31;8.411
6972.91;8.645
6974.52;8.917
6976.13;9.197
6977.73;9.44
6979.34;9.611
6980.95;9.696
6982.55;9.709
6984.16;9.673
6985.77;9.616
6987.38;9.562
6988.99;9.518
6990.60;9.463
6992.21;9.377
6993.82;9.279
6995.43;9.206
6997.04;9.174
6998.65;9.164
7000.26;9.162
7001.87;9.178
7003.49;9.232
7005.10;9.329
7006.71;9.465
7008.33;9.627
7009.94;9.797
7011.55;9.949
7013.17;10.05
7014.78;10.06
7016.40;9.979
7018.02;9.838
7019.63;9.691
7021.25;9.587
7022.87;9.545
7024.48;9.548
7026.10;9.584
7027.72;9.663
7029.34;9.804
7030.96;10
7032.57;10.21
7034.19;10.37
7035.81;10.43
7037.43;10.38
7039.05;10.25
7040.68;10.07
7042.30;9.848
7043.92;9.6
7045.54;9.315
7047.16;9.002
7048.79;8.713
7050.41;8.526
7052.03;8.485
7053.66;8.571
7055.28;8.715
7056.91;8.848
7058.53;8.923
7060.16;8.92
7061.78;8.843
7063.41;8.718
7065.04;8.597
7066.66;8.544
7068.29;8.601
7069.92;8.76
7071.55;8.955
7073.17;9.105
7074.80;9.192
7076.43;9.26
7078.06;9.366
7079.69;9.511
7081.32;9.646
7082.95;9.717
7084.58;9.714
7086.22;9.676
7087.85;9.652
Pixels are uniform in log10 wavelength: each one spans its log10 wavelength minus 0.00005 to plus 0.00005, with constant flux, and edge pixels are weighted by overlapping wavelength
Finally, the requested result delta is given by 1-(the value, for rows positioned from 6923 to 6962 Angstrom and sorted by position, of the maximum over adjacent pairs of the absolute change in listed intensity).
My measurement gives 0.75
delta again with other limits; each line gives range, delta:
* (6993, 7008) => 0.86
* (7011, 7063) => 0.69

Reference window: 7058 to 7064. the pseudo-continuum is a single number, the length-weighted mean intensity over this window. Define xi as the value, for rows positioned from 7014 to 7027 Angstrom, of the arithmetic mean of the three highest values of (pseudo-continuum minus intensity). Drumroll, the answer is -0.71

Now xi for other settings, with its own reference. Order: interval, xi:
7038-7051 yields 0.10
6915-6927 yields -0.09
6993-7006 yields -0.32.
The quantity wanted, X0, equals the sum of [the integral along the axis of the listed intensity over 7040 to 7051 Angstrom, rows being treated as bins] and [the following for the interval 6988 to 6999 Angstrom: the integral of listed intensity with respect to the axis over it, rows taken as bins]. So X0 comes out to 205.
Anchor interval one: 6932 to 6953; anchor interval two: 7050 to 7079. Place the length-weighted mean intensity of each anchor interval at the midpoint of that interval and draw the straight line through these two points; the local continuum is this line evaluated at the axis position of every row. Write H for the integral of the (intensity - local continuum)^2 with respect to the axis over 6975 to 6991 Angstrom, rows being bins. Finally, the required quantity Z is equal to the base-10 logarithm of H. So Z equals 0.71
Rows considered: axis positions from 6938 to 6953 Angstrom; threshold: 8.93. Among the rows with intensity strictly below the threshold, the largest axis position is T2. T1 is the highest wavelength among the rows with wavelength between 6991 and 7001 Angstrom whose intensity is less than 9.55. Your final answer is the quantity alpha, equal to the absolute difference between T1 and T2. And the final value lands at 48.2 Angstrom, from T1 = 7000.26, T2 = 6952.07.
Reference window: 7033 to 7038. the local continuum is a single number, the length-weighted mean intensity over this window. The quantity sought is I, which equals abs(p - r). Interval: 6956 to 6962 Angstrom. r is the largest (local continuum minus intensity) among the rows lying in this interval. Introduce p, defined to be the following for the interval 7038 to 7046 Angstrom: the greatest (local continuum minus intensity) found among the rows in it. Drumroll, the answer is 1.8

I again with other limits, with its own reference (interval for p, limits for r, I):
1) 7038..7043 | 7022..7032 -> 0.3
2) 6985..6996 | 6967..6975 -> 1.2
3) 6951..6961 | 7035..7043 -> 2.2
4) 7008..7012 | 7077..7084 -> 0.3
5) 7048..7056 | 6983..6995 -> 0.8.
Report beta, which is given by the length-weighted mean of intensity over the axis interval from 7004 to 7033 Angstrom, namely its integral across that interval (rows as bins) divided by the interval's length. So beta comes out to 9.75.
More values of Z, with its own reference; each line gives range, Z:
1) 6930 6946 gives 0.41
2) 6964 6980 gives 0.99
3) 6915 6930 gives 1.15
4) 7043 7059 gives 0.28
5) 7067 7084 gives 0.69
